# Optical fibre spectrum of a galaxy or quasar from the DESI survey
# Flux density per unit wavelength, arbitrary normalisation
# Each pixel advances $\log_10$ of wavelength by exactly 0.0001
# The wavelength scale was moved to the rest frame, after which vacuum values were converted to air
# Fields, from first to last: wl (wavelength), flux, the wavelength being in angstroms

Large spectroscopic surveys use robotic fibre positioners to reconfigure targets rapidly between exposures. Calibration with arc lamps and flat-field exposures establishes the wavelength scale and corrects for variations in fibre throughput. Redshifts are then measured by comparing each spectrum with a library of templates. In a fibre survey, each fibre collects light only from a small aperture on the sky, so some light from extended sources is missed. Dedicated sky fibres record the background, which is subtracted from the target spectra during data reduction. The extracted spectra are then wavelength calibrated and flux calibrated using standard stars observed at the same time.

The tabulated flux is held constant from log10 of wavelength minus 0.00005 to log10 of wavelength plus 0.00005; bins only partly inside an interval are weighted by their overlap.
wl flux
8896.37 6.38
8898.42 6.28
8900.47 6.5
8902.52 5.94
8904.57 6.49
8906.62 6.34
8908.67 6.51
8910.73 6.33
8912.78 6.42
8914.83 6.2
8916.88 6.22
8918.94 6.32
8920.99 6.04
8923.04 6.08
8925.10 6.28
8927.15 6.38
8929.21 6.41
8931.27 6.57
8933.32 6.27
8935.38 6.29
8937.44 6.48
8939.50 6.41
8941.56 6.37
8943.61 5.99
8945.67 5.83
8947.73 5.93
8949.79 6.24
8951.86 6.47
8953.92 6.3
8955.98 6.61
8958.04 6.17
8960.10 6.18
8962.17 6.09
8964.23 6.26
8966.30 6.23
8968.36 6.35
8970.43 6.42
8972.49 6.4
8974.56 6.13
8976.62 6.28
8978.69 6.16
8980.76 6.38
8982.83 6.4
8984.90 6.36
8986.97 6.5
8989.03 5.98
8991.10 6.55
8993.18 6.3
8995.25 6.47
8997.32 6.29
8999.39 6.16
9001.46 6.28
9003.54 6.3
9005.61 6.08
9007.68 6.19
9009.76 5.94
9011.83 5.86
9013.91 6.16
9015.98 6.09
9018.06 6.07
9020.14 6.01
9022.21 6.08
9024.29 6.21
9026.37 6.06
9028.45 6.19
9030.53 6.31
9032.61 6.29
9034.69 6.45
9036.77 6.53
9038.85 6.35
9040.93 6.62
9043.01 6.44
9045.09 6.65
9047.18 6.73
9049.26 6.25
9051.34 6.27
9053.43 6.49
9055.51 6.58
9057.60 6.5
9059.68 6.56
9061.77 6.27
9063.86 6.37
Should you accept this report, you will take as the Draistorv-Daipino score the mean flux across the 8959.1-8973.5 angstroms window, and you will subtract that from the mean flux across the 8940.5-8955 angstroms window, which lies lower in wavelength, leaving -0.11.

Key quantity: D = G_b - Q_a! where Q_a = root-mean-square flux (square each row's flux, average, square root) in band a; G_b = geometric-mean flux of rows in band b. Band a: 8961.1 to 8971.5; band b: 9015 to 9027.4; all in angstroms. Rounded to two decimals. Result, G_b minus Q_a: -0.18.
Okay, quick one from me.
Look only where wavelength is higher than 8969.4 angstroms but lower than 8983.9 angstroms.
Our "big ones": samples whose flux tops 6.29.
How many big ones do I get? 4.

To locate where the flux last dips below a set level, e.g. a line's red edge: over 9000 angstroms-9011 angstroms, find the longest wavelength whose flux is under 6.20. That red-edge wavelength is 9009.76 angstroms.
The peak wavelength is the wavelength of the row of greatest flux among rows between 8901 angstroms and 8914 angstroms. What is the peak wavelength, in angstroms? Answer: 8908.67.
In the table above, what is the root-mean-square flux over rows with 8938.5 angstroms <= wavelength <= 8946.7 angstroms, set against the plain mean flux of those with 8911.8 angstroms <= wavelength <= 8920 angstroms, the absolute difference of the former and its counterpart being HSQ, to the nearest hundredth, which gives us 0.14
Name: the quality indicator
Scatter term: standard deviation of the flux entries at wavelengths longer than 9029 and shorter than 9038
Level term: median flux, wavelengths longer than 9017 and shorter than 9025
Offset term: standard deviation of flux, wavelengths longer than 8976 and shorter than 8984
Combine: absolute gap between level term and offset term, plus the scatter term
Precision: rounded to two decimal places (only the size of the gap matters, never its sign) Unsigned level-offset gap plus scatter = 6.08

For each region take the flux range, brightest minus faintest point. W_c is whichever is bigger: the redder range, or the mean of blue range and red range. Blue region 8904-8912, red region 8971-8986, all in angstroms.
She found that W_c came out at 0.27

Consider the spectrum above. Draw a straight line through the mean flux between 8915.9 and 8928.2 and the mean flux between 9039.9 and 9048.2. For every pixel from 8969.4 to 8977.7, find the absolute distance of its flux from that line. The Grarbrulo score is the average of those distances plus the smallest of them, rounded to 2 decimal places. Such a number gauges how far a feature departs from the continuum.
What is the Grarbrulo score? 0.13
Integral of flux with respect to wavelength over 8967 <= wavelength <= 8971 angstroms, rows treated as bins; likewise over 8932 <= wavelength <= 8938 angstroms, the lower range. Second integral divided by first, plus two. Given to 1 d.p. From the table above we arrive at 3.5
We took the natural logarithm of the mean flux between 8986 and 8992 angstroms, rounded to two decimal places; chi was 1.85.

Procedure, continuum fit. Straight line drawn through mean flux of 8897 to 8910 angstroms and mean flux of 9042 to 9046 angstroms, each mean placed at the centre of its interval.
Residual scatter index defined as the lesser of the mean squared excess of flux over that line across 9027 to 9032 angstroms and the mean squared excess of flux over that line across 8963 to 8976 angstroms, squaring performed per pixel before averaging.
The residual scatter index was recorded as 0.03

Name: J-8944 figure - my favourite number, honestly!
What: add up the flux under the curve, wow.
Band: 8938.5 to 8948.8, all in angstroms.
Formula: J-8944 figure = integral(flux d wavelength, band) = 62.9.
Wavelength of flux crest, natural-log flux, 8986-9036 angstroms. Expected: 8991.10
